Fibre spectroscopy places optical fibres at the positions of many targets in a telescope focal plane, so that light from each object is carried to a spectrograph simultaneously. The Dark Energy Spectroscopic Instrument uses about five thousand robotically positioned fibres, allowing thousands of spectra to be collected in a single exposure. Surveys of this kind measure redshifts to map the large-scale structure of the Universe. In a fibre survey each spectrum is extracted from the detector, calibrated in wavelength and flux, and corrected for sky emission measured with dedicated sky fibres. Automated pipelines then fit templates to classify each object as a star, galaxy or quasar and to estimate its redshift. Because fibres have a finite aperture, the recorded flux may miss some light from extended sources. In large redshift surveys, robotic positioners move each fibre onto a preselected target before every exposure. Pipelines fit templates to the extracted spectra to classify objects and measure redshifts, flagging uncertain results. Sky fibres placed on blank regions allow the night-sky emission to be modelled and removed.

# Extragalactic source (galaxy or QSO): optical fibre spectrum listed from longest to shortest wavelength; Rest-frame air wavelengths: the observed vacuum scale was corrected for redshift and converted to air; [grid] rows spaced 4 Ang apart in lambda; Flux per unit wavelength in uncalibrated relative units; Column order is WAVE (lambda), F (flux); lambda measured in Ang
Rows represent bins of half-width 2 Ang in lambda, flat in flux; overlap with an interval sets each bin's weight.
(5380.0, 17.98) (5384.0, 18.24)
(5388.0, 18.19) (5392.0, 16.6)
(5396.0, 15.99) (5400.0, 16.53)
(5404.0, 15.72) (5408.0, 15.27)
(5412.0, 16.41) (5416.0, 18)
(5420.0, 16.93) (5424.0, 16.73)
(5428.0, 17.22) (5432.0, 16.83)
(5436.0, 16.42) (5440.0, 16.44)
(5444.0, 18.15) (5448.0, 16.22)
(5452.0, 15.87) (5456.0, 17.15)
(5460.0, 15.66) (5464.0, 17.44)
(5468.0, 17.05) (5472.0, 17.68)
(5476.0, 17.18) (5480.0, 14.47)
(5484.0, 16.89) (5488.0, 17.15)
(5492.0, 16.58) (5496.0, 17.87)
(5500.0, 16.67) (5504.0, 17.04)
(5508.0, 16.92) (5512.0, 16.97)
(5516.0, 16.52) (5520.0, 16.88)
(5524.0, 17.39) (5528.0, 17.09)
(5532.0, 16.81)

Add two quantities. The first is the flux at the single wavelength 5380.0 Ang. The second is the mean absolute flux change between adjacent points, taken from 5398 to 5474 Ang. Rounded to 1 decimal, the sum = 18.9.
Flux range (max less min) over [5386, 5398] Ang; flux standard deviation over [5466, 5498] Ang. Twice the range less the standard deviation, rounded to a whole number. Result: 3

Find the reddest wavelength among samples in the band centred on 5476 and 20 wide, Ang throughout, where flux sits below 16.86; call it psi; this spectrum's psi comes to 5480.0 Ang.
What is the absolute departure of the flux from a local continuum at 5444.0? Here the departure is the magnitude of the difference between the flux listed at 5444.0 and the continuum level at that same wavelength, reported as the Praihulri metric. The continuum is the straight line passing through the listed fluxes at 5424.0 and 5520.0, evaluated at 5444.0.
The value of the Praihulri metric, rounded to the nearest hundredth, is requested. 1.39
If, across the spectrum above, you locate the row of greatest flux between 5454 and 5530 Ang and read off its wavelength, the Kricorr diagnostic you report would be 5496.0 Ang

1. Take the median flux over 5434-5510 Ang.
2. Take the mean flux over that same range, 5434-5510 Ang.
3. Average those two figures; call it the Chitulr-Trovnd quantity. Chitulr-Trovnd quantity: 16.9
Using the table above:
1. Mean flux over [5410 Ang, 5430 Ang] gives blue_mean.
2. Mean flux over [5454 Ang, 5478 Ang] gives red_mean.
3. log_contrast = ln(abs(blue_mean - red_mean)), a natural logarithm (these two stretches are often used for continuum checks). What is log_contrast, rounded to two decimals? -3.46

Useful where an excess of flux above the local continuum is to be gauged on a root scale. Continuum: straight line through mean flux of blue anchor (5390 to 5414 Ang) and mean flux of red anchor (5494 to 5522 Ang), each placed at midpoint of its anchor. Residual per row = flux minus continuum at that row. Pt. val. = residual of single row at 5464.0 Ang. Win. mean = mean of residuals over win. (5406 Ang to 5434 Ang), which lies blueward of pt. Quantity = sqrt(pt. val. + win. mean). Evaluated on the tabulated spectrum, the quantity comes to 1.2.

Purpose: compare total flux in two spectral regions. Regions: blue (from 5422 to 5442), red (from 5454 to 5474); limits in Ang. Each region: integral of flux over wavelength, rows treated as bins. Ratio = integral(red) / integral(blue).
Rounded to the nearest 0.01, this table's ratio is 1.02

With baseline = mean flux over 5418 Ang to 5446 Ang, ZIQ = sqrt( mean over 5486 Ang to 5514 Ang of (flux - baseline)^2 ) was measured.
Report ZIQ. 0.40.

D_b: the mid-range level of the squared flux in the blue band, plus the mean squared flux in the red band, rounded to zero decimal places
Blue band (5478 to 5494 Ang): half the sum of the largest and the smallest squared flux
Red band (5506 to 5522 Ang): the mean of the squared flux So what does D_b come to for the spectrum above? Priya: 535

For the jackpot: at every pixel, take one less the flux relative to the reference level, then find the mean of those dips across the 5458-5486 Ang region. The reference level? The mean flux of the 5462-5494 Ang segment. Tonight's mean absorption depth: 0.01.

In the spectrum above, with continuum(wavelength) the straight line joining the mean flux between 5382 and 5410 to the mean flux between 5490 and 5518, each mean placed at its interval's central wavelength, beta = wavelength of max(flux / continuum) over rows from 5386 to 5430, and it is 5388.0 Ang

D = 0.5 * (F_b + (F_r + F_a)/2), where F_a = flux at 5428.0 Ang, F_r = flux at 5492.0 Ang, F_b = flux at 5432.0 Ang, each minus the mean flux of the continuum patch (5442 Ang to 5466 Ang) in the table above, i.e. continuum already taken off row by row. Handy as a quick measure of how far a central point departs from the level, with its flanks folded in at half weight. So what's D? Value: 0.1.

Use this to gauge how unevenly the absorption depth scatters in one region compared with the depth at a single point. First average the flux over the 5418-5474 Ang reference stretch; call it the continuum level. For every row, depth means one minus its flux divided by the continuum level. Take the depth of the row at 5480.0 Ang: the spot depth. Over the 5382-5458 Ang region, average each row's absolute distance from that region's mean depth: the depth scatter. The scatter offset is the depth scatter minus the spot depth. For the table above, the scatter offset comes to -0.10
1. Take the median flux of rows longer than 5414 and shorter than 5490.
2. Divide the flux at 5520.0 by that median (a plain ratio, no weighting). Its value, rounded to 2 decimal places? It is 1.00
